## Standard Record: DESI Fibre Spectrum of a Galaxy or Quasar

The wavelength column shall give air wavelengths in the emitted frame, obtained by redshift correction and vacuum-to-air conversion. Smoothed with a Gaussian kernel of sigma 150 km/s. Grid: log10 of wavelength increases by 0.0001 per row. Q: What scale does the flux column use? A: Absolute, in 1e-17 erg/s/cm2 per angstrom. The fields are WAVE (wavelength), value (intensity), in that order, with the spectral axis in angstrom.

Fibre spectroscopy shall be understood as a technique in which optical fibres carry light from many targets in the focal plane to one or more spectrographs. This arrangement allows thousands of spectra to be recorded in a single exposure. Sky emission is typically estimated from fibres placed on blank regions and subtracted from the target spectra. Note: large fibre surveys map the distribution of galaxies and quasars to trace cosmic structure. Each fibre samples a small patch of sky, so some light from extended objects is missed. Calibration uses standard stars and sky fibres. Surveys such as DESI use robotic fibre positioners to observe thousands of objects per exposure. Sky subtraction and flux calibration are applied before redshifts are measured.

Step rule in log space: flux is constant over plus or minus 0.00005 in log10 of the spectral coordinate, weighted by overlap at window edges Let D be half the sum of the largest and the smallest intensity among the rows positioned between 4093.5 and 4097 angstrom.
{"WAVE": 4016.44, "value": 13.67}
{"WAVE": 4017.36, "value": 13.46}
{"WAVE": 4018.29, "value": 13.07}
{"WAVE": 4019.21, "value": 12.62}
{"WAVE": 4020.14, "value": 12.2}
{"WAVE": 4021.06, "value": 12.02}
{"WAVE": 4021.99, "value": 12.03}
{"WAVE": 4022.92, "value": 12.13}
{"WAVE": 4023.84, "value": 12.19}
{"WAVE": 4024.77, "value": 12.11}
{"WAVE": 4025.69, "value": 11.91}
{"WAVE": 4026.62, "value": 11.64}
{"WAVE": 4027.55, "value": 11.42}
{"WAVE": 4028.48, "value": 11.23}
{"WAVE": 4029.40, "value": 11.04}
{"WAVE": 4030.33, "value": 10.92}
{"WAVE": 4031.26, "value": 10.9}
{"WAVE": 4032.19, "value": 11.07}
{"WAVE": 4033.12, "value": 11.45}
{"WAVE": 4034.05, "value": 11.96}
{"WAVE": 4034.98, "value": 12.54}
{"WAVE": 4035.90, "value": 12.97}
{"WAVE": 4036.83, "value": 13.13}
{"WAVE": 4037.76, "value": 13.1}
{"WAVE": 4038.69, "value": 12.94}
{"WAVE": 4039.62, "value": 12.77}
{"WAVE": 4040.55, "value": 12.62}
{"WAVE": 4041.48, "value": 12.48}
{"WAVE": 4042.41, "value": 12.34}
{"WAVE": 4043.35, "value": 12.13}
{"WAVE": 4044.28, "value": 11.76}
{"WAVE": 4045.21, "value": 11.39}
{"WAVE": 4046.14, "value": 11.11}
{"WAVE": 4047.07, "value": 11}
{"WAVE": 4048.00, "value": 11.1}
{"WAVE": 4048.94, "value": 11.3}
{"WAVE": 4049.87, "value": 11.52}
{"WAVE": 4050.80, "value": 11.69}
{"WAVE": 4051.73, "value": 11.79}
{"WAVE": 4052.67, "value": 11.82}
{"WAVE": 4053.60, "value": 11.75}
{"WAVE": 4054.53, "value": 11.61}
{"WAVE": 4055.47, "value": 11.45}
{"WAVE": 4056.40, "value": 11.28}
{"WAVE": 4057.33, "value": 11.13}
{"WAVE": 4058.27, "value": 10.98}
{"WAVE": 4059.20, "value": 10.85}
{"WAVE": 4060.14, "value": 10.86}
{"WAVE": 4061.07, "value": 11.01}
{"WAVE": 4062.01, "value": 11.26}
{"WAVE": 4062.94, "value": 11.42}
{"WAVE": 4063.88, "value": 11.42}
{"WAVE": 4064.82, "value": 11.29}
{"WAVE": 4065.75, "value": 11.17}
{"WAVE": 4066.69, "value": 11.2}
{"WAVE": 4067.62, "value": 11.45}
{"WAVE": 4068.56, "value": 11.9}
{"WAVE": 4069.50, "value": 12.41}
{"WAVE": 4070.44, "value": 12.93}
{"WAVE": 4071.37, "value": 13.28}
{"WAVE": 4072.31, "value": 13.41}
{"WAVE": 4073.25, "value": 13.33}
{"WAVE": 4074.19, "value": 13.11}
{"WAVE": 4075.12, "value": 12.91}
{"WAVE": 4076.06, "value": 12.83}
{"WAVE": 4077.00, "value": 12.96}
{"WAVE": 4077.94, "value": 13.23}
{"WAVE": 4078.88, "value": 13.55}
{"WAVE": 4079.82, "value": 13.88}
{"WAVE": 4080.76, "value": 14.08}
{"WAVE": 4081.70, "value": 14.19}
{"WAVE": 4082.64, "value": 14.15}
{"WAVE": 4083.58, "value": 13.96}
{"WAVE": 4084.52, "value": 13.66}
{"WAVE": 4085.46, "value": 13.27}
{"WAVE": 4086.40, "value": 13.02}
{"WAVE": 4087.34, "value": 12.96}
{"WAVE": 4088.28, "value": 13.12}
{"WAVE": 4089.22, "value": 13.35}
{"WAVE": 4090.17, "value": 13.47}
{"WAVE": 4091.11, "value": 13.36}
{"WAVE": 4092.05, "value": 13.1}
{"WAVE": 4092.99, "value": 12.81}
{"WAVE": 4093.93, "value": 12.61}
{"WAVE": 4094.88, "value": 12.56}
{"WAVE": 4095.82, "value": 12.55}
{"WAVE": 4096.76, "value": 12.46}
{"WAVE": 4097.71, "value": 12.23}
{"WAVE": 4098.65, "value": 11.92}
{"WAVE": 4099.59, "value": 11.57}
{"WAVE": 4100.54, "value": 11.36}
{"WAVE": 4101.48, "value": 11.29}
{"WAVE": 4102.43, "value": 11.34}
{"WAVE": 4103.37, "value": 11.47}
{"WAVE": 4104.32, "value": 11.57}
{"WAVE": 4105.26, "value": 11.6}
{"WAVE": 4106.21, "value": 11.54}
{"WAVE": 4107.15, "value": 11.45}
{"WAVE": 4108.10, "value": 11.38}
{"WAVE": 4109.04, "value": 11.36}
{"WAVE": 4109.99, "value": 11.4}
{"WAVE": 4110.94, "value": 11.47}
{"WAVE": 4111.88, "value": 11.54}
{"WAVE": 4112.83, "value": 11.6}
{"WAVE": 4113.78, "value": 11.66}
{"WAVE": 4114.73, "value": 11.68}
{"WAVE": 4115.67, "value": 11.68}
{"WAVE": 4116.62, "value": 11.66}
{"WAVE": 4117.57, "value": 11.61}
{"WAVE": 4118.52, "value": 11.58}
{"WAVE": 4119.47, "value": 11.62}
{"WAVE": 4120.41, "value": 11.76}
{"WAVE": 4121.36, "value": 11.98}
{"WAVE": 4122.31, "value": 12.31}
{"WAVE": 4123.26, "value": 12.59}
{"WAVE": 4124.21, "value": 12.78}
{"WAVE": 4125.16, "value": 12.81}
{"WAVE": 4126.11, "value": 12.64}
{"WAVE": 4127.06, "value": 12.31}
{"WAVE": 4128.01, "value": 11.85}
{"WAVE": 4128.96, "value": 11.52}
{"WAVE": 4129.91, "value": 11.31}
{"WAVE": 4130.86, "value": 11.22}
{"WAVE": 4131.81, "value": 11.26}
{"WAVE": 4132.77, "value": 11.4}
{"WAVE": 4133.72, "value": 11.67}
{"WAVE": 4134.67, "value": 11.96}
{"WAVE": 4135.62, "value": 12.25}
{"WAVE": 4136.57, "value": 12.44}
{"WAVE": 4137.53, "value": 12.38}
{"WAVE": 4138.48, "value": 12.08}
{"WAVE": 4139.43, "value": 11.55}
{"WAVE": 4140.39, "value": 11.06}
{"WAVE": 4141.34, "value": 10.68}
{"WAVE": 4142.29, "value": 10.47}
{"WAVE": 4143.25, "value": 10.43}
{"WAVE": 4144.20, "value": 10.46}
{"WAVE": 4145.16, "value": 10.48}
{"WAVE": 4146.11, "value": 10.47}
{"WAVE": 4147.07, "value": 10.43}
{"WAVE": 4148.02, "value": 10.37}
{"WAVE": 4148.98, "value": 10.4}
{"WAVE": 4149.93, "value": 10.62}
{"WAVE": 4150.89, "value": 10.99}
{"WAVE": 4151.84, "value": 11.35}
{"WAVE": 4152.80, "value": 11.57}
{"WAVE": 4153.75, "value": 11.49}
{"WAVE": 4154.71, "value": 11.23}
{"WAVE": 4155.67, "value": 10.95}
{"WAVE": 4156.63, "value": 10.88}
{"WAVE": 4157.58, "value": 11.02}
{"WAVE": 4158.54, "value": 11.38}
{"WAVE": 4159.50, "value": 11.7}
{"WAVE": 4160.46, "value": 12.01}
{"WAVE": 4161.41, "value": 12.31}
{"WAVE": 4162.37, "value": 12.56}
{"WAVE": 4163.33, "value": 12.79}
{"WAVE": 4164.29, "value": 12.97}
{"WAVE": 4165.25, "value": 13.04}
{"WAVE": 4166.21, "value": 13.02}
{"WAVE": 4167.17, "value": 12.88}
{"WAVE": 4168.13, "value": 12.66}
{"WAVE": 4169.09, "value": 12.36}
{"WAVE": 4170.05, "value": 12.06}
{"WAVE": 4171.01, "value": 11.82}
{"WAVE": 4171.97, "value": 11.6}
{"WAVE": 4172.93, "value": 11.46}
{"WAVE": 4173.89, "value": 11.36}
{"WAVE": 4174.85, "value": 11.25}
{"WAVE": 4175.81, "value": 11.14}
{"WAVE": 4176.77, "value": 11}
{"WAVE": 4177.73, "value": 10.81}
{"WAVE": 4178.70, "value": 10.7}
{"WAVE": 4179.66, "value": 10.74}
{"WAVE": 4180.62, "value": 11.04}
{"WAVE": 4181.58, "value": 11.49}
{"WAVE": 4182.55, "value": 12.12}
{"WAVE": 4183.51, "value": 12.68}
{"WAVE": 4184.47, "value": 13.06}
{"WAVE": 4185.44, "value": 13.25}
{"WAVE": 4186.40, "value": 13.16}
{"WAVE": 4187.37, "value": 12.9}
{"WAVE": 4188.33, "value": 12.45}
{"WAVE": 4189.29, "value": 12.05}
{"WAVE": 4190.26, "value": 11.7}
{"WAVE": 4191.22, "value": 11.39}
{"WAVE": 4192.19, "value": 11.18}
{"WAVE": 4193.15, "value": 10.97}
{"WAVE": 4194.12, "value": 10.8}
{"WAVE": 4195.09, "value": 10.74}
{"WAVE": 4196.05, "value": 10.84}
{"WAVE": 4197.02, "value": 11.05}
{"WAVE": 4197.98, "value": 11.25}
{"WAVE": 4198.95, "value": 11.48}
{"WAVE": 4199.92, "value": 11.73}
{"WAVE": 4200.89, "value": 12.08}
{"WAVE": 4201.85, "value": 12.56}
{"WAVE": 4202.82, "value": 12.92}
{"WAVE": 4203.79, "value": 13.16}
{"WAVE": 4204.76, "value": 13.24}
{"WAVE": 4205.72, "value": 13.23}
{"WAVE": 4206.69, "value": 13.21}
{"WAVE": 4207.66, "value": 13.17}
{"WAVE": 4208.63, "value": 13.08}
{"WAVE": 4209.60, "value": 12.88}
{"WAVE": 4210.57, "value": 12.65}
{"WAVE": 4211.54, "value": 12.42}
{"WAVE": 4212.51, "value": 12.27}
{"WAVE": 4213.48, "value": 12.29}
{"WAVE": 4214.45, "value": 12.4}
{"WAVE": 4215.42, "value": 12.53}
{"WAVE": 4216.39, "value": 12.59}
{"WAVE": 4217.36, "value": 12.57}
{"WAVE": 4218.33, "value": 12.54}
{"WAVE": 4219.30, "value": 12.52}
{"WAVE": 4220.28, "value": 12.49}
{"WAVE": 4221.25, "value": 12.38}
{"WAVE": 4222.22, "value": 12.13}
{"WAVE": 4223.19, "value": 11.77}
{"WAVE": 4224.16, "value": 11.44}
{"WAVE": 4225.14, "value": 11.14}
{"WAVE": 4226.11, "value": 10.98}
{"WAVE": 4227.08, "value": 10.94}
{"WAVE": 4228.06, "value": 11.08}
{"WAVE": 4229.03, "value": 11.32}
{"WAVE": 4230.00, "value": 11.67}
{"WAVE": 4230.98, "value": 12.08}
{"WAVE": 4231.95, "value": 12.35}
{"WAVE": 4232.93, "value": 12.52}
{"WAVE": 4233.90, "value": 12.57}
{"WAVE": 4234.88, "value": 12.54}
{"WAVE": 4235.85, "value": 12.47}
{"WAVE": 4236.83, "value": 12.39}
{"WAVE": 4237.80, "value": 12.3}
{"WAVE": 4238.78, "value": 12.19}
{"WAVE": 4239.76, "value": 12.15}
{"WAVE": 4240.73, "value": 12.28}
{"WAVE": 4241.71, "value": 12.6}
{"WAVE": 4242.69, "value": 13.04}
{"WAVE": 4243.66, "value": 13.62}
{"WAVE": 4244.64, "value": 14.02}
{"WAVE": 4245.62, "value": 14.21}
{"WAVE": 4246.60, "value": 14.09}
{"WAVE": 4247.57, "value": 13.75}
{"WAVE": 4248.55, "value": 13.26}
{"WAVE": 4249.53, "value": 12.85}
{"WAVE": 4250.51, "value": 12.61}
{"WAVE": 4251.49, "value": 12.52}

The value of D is 12.5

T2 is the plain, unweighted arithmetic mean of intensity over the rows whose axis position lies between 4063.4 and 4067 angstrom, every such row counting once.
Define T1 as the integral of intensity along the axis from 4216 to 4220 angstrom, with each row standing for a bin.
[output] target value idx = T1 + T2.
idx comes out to 61.4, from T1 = 50.1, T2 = 11.3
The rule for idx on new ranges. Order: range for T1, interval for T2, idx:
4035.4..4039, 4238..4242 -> 59.3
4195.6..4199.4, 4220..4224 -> 54.6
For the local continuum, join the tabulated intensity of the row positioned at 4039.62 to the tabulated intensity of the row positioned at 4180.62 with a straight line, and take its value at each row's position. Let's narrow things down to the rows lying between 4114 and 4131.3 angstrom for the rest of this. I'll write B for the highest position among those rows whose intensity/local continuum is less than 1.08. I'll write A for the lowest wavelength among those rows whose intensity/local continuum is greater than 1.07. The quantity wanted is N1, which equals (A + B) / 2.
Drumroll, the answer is 4127.1 angstrom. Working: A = 4123.26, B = 4130.86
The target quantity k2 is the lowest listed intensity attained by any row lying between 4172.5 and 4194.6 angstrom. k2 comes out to 10.7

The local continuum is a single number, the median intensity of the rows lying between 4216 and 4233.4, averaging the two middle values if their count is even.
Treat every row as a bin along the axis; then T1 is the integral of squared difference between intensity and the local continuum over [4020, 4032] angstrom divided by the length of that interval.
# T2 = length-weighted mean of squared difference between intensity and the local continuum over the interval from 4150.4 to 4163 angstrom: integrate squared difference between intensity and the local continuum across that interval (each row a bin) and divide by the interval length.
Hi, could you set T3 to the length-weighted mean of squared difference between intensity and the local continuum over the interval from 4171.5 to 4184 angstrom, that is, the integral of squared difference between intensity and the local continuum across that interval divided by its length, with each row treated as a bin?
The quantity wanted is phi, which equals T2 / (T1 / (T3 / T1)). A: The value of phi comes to 3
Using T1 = 0.5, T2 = 0.6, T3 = 0.88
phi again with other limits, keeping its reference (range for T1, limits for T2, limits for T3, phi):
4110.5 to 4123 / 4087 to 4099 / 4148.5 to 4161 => 17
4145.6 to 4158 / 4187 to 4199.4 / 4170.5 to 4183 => 0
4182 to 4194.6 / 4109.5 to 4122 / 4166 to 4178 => 0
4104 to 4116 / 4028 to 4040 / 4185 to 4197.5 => 6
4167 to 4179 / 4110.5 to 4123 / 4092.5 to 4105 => 0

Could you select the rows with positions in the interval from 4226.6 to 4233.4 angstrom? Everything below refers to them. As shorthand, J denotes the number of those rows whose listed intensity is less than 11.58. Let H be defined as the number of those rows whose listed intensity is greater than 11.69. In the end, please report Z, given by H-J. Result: 0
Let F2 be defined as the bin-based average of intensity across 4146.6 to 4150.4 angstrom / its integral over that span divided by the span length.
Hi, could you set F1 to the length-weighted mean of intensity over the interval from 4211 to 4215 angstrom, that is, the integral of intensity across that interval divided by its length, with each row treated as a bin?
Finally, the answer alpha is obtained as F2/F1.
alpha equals 0.85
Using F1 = 12.4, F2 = 10.5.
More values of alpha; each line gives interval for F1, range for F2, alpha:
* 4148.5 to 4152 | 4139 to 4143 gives 1.01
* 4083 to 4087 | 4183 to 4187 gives 0.97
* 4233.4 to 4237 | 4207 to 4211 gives 1.04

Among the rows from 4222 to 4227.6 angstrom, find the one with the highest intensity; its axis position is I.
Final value 4222.22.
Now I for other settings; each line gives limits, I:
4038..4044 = 4038.69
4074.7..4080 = 4079.82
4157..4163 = 4162.37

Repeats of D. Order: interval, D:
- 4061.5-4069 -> 11.5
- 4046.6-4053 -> 11.4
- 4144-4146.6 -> 10.5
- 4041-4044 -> 12.3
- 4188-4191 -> 12.1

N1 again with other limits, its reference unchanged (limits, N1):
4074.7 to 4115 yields 4096.3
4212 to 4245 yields 4220.3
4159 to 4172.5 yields 4166.7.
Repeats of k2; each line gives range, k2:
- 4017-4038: 10.9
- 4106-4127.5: 11.36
